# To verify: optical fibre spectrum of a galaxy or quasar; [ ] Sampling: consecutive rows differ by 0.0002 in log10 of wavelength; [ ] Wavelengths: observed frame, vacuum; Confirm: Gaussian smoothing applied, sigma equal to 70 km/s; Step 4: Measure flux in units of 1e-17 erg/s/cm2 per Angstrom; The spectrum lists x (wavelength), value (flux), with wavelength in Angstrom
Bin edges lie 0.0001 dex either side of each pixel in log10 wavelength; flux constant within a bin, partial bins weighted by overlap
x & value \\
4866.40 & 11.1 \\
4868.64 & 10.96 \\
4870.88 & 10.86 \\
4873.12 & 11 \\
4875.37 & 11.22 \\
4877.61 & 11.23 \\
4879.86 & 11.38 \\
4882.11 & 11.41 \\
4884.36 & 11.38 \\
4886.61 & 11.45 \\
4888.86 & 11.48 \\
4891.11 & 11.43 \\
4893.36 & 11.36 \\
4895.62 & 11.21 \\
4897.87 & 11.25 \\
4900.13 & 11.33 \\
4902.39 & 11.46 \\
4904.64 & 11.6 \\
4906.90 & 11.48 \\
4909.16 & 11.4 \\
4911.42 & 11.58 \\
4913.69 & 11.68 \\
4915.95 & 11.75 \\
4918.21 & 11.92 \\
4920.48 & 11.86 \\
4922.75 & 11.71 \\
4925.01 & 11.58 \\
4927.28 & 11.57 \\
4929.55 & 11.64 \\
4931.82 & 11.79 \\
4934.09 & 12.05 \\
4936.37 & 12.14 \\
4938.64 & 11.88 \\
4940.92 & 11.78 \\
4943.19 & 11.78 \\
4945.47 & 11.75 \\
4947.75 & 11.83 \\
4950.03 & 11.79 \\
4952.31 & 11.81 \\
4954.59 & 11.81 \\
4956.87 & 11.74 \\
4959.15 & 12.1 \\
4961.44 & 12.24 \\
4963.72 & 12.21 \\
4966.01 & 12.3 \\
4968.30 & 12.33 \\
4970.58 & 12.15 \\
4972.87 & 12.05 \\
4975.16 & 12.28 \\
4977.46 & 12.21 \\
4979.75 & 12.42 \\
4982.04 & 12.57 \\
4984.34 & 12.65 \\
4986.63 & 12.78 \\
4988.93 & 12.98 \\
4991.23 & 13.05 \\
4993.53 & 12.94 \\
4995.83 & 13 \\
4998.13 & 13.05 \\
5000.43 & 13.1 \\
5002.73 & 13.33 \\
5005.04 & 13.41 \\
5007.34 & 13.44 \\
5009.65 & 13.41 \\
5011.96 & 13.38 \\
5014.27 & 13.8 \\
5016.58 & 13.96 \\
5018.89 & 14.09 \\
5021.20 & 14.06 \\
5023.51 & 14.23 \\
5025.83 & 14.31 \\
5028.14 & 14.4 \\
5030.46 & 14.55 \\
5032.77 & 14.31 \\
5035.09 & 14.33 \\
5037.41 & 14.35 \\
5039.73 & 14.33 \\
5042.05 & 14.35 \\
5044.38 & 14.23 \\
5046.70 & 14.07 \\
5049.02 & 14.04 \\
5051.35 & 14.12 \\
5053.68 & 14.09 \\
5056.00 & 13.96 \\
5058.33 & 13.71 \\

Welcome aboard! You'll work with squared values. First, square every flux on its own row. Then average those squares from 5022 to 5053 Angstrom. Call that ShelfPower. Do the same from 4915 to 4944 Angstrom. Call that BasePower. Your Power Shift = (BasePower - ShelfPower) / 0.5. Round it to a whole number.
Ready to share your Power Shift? -129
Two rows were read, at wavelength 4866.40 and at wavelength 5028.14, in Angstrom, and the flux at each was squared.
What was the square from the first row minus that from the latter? -84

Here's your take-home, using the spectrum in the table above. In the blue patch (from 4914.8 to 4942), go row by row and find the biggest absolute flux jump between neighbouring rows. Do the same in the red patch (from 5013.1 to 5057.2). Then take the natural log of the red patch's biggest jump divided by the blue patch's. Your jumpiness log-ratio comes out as -0.1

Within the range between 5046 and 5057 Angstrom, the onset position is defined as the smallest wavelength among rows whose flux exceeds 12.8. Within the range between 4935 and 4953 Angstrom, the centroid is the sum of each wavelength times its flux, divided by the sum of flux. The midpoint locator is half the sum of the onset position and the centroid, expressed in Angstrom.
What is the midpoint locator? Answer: 4995.5 Angstrom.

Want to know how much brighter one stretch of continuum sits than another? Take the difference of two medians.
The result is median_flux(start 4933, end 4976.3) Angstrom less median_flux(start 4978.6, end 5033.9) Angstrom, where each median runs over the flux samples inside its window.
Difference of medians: -1.3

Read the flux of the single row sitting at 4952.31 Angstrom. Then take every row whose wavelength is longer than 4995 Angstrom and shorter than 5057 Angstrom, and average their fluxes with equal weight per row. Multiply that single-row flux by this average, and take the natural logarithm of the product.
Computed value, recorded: 5.10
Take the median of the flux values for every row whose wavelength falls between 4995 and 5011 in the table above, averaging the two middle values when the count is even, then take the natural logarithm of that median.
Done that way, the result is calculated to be 2.59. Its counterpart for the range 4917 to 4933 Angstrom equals 2.46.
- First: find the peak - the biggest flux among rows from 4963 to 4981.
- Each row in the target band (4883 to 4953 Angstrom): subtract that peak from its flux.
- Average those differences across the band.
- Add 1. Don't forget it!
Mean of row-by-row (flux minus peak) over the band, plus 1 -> 0.22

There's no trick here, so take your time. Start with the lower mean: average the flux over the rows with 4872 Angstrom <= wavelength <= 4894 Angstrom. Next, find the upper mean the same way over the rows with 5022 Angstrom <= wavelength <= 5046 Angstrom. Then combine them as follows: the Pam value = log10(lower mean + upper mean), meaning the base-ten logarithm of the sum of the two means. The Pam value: 1.41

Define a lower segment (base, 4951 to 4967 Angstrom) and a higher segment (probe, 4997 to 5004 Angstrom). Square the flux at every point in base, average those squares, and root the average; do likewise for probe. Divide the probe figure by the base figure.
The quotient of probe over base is 1.09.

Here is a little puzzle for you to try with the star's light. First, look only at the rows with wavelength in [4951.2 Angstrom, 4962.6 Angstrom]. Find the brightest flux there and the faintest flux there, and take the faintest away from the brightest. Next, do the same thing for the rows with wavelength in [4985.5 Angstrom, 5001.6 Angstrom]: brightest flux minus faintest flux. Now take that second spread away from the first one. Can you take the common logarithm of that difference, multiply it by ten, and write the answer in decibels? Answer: -7.4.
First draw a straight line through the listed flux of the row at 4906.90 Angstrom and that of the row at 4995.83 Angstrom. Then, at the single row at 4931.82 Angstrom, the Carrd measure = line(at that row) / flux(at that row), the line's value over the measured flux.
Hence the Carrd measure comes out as 1.01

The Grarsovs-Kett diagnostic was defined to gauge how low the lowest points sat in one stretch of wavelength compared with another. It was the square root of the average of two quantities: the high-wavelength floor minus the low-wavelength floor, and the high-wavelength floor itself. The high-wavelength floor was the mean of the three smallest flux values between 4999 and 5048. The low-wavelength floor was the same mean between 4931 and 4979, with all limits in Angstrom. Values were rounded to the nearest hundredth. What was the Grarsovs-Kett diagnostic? 2.72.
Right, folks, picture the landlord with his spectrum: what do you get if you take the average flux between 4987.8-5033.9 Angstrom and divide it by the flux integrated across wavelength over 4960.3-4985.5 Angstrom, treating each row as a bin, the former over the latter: 0.044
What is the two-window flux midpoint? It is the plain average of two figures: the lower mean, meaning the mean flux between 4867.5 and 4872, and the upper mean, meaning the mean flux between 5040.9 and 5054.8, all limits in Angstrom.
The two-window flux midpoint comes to 12.5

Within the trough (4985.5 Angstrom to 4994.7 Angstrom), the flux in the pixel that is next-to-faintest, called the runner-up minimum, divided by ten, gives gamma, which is 1.29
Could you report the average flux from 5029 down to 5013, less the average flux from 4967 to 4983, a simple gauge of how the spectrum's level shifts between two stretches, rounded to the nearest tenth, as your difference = 1.8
